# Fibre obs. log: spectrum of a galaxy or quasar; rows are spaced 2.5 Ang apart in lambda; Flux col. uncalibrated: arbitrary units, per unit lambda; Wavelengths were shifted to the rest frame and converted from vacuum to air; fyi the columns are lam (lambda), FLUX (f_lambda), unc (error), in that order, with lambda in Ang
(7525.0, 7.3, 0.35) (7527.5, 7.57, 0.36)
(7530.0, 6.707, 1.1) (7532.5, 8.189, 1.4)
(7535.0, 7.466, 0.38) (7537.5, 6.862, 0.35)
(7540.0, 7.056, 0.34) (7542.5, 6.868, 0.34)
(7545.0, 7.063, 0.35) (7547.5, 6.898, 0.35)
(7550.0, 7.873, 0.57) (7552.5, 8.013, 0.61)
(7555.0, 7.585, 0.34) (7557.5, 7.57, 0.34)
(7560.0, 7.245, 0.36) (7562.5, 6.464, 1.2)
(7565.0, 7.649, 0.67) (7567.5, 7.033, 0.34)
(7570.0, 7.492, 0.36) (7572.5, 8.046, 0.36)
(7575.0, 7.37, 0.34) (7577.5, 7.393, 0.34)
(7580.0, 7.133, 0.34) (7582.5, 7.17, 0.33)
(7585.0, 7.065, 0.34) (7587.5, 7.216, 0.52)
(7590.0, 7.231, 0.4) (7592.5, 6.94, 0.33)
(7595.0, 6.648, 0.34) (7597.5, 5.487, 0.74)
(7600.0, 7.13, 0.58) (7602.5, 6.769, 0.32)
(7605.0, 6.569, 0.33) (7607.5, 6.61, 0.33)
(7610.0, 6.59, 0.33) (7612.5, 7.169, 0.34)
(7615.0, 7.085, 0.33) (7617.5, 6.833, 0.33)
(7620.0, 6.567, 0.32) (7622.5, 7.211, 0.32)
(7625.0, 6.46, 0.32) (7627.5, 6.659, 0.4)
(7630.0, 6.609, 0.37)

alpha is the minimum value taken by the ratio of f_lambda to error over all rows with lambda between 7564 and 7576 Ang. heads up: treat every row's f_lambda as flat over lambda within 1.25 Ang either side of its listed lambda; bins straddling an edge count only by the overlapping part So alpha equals 11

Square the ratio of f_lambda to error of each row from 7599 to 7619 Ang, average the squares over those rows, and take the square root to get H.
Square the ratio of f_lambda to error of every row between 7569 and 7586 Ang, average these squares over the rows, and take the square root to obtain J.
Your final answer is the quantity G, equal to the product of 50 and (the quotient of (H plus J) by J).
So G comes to 96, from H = 19.8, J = 21.4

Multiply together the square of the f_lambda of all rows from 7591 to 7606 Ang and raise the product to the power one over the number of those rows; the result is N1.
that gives 43.1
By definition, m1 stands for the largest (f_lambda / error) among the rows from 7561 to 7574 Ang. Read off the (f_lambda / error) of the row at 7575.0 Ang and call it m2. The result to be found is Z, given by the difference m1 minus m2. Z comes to 0.7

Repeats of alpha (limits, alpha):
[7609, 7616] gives 20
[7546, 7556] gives 13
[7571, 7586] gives 21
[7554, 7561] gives 20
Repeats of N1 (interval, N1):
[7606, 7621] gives 46.3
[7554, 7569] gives 52.5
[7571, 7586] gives 54.1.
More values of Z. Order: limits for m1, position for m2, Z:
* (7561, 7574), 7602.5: 1.2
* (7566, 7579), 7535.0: 2.7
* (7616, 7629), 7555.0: 0.2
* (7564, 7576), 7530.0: 16.3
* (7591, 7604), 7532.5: 15.3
